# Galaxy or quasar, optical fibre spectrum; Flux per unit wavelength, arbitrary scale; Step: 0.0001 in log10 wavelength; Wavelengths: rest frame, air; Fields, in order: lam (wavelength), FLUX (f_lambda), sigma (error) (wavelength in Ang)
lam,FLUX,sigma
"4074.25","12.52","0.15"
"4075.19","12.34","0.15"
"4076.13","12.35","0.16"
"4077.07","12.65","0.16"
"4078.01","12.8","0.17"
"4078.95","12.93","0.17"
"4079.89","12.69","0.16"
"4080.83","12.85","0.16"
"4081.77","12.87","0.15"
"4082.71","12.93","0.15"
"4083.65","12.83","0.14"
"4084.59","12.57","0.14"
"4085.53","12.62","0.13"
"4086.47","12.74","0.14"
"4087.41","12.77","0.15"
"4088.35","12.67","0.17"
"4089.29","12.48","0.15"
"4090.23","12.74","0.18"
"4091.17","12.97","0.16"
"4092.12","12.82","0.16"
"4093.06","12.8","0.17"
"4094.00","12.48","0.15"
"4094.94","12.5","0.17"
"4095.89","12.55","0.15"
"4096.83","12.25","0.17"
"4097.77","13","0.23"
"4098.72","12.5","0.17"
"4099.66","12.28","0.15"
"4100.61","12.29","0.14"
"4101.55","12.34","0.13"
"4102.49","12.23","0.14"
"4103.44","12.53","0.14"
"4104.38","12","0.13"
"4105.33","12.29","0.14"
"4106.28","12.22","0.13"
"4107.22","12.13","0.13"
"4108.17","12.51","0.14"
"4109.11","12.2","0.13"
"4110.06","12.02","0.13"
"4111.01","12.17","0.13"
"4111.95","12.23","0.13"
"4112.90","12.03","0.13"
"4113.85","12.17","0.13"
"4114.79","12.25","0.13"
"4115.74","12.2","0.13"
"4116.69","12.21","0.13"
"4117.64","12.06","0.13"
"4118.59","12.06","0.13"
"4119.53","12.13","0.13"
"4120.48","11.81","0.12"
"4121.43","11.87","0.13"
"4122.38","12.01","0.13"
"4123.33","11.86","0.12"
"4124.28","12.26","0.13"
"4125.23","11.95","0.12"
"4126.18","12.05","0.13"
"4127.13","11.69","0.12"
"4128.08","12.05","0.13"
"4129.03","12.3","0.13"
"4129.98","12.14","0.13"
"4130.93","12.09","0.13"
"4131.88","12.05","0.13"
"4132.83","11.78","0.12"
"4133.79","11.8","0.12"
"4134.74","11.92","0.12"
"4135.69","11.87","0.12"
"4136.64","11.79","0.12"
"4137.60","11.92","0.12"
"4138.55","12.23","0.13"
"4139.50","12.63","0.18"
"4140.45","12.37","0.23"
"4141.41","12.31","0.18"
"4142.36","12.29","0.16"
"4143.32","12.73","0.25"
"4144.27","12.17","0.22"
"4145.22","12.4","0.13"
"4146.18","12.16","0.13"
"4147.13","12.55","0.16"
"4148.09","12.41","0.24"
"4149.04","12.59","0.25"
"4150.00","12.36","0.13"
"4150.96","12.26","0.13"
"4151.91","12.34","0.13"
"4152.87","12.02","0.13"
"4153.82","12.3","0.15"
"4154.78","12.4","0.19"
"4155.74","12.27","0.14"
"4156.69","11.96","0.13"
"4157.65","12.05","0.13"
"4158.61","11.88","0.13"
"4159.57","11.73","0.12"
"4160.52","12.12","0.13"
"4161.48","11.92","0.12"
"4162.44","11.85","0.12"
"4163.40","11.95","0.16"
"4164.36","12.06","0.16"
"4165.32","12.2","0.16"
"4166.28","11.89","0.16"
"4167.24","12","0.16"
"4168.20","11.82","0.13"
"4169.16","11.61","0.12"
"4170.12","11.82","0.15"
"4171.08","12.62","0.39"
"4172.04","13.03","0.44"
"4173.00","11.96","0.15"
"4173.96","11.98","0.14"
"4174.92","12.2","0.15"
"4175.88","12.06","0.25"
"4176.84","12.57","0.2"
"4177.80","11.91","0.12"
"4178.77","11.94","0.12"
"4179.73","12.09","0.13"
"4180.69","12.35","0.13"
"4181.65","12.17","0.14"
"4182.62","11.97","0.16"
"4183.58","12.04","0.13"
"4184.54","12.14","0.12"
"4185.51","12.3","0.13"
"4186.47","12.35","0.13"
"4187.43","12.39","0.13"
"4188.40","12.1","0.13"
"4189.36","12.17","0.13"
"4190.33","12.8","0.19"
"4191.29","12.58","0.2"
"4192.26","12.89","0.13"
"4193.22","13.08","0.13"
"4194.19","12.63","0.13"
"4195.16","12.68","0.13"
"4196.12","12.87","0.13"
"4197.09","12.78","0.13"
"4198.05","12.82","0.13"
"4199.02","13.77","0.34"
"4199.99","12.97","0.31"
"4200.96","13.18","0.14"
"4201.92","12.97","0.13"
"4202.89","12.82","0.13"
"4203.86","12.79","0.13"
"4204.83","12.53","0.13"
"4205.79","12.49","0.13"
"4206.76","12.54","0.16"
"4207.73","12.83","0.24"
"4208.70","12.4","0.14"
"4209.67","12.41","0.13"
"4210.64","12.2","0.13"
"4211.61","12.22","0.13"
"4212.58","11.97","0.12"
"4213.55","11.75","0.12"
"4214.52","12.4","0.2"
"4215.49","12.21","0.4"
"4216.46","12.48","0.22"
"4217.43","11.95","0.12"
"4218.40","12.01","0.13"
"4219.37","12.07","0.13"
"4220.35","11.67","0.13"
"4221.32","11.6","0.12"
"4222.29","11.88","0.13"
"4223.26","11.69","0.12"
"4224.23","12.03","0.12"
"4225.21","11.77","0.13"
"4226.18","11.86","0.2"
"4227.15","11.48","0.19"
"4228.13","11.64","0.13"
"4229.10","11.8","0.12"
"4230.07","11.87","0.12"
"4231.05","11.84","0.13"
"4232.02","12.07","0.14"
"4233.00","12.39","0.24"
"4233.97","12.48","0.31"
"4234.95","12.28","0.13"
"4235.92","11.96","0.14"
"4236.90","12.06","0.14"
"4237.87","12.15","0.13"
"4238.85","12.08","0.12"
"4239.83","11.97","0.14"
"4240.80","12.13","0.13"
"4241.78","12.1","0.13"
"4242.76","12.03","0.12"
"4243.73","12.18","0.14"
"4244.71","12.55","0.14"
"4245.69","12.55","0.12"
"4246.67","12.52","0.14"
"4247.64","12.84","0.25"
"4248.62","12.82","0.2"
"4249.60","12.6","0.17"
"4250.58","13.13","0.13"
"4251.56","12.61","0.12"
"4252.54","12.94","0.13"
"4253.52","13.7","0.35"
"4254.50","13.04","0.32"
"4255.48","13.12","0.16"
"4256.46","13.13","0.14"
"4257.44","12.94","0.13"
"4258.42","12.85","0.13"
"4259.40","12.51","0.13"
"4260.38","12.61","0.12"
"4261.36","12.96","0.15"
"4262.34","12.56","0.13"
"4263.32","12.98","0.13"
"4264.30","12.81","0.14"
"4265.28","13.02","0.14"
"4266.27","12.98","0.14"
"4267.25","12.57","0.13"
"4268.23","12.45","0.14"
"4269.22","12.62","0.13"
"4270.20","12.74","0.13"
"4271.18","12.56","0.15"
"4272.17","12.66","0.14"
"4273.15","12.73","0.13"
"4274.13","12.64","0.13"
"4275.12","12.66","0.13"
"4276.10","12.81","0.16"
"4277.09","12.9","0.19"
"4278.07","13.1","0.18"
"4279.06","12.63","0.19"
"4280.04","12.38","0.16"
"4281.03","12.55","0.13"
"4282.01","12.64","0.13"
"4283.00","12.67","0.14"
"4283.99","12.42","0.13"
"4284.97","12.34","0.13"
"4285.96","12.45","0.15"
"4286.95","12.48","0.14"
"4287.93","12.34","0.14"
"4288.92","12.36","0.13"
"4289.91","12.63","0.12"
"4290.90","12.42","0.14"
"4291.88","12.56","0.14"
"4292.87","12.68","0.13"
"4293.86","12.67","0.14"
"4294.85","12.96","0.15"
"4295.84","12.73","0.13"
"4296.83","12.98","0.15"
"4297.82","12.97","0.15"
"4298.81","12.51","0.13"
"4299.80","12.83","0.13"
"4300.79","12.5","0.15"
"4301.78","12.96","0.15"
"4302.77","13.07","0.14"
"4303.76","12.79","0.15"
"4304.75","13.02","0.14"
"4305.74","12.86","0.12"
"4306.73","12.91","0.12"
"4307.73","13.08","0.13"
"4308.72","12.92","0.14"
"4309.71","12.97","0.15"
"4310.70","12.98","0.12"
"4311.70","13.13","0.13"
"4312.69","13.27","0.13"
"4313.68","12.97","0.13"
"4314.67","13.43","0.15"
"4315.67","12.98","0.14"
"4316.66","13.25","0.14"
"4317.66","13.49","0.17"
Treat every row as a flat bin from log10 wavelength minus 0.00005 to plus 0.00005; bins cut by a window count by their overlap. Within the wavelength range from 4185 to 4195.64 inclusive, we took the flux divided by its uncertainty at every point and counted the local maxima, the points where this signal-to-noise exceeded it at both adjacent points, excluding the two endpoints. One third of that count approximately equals 1.00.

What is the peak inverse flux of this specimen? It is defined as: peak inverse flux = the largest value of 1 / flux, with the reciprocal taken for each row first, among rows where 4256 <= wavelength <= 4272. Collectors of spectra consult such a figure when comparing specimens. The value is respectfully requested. 0.0803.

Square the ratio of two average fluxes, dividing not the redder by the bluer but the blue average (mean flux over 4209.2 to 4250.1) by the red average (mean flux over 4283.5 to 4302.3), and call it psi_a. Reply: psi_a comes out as 0.92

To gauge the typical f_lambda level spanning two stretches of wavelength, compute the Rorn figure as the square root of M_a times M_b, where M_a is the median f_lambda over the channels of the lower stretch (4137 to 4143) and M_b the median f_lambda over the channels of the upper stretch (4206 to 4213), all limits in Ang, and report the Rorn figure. 12.3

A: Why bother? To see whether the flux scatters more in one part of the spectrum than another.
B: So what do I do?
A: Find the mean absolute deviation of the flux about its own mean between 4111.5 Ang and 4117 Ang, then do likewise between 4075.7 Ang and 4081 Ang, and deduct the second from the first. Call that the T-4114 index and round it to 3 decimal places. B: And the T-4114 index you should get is -0.094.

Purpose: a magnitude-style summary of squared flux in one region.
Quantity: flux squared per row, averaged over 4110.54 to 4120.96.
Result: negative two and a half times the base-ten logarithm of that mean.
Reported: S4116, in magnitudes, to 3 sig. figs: -5.42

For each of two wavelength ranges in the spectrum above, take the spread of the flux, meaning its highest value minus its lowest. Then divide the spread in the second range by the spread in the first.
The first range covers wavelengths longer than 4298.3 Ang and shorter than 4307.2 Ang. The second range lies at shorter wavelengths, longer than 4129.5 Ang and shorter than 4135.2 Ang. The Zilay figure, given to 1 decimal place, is 0.6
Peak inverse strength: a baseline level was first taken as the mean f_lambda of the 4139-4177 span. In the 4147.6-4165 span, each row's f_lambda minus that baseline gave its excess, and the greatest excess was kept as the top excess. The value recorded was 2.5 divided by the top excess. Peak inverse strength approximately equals 6.3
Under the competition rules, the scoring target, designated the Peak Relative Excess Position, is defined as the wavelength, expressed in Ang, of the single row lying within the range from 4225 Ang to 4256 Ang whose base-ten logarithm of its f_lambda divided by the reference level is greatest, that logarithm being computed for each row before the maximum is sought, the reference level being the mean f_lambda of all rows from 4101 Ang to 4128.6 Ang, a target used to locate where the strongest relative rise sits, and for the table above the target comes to 4253.52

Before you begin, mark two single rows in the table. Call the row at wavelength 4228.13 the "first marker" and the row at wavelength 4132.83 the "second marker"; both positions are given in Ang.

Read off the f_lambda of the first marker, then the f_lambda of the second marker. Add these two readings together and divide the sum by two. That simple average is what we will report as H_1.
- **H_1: 11.7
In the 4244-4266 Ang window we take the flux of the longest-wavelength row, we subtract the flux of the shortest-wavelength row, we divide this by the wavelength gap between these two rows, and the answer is 0.023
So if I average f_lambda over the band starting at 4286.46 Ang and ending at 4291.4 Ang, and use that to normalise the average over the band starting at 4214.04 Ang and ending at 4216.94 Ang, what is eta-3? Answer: 0.99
